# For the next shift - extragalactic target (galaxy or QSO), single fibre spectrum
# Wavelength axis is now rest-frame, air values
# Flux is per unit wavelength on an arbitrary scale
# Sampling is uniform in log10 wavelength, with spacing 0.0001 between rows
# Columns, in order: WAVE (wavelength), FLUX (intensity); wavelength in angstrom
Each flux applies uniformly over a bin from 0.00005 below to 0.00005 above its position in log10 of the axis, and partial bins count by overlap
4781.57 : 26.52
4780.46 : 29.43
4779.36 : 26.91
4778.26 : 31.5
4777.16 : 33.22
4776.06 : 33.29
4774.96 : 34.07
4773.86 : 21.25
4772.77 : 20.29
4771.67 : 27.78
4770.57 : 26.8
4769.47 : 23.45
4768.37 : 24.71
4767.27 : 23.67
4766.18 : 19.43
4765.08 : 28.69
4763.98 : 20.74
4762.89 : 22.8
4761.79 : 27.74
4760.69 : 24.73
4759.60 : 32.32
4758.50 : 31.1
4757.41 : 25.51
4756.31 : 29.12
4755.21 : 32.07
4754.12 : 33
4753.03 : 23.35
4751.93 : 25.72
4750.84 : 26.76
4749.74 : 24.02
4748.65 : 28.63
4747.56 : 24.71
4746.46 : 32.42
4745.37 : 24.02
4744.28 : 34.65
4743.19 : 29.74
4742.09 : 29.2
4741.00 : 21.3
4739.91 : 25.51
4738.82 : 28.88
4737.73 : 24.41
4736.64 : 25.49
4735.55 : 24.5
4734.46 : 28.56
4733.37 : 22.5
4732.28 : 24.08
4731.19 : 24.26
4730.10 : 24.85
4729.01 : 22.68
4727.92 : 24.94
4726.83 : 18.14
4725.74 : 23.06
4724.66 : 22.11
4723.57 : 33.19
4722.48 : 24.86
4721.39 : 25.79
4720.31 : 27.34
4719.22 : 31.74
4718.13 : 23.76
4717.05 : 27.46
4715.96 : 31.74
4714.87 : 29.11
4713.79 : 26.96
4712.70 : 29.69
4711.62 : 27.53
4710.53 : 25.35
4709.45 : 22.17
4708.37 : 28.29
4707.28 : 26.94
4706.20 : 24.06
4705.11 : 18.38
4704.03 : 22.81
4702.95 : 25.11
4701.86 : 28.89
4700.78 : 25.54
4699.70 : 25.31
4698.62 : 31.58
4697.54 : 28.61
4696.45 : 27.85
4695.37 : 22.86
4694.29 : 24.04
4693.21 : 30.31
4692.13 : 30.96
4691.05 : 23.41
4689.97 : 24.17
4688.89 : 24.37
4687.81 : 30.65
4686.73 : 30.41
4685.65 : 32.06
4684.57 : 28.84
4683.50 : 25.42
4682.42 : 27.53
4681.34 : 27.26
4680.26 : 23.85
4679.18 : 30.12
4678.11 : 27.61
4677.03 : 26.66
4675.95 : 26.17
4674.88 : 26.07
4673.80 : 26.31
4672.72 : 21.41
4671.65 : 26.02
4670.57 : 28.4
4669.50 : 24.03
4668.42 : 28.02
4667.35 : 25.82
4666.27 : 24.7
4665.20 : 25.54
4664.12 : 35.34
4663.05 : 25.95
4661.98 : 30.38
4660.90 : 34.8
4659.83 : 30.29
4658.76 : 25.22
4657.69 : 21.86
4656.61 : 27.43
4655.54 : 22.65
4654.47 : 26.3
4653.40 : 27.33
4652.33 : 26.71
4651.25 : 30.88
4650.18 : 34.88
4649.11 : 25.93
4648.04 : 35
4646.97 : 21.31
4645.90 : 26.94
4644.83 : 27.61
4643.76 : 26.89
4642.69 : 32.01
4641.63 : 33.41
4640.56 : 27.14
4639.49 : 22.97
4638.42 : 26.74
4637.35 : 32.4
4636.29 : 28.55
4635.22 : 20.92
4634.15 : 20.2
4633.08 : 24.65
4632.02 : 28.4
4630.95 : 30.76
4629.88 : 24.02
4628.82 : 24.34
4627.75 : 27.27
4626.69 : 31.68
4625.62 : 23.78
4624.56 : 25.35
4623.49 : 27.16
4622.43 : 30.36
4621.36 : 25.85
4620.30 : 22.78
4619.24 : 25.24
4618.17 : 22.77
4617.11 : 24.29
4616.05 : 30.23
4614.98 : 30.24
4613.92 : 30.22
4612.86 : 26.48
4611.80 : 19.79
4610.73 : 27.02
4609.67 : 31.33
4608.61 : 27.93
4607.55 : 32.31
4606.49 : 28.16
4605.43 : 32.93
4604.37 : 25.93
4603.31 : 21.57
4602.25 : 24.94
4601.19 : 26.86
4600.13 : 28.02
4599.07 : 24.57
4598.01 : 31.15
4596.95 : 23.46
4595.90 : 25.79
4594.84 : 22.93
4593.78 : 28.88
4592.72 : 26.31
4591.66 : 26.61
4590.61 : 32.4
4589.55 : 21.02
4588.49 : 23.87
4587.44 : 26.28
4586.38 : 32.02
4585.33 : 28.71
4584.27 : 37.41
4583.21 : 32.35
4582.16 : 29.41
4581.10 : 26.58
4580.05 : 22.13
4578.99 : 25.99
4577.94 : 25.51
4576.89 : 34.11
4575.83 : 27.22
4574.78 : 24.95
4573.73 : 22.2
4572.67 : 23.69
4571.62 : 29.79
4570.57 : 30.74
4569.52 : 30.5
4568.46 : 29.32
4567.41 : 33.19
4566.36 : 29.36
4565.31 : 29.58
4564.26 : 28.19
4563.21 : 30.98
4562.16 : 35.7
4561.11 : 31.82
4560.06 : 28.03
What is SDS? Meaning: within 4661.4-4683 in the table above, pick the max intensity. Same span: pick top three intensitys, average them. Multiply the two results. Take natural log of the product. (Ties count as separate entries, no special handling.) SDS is 7.03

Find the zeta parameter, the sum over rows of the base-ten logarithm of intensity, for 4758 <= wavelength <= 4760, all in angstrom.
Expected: 3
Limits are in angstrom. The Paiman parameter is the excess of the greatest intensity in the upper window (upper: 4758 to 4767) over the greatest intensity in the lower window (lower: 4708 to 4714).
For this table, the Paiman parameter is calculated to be 3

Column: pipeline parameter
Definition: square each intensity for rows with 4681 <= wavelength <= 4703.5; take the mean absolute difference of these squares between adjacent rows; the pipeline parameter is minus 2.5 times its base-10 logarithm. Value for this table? -5.5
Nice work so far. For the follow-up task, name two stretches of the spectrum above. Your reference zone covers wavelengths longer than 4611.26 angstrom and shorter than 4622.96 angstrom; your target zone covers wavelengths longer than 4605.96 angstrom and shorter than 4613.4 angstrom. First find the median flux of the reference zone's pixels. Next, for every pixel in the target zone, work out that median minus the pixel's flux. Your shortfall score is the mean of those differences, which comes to -1.7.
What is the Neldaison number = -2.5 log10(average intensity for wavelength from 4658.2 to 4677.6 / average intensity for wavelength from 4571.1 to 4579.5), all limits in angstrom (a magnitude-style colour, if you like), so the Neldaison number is -0.02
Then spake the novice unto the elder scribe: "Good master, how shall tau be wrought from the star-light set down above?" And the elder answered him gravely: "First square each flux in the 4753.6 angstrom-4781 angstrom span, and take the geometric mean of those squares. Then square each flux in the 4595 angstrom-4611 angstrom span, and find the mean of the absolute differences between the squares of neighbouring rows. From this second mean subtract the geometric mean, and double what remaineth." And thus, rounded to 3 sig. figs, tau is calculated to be -986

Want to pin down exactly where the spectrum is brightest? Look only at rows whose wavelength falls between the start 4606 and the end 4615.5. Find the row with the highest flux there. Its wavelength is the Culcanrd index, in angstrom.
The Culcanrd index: 4607.55 angstrom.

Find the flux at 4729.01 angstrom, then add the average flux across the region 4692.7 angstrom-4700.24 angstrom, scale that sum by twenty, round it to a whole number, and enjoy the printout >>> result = 998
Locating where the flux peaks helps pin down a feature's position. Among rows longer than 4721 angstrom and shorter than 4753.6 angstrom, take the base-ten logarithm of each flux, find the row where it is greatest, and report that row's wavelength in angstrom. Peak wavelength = 4744.28 angstrom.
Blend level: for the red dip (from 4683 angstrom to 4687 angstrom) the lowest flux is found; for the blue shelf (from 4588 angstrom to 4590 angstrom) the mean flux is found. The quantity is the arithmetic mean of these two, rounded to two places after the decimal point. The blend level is 23.93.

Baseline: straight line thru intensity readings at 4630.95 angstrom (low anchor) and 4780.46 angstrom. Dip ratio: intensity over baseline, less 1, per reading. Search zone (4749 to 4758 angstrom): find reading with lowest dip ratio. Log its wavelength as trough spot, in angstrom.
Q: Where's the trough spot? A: 4753.03 angstrom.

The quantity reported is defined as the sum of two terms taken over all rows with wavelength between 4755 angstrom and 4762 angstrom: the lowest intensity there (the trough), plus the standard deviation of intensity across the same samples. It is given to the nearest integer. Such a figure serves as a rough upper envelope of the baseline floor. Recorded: 28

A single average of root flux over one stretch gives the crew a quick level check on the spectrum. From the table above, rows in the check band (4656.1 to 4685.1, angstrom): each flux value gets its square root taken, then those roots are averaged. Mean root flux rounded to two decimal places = 5.20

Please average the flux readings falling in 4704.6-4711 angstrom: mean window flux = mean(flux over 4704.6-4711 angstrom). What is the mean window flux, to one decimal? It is 24.2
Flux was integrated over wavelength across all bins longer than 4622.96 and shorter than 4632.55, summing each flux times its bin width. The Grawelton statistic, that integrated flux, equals 259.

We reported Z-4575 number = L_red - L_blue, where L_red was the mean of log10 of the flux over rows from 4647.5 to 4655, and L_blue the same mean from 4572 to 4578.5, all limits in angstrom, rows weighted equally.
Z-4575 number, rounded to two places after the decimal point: 0.05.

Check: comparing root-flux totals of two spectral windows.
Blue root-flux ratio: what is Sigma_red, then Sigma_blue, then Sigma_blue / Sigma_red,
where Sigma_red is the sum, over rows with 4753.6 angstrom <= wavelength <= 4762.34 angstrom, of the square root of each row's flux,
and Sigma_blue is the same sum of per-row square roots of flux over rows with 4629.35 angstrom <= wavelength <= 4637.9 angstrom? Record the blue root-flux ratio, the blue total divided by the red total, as 0.94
